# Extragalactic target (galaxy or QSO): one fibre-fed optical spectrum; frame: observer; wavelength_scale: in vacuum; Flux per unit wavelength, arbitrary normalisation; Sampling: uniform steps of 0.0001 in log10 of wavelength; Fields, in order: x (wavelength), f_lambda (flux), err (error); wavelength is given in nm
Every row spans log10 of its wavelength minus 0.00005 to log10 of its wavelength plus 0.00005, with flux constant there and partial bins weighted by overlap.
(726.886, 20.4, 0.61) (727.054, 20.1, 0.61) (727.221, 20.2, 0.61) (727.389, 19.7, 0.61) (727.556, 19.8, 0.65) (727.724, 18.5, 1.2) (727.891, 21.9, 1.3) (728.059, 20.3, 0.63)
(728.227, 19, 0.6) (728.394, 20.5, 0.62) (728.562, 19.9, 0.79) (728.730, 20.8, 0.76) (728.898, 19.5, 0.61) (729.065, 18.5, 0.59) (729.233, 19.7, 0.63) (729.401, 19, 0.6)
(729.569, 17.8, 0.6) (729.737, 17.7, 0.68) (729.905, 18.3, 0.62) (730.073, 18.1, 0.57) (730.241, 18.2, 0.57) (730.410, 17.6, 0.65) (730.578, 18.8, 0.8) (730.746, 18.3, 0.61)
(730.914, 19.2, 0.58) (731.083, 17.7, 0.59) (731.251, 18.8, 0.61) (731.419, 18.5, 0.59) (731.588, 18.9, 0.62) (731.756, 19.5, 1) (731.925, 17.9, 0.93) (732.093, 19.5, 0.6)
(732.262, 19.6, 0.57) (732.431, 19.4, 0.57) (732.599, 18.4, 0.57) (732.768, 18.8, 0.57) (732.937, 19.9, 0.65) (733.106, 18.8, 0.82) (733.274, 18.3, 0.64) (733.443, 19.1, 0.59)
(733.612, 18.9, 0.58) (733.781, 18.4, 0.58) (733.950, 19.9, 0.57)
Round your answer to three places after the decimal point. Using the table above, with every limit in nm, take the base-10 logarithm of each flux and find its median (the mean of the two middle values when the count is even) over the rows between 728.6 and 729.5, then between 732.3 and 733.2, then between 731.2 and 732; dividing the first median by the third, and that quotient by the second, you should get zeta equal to 0.795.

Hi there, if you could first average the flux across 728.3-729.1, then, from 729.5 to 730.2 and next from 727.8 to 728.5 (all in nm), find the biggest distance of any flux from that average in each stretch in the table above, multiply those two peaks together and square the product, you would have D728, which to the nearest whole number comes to 19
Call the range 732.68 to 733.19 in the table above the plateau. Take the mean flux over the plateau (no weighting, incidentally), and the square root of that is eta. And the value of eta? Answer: 4.38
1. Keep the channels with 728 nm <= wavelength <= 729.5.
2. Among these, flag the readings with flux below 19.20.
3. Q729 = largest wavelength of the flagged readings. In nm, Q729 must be 729.401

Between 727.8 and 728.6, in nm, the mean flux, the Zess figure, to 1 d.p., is 20.3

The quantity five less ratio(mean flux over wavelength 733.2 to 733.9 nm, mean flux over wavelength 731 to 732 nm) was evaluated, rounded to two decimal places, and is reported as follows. 3.99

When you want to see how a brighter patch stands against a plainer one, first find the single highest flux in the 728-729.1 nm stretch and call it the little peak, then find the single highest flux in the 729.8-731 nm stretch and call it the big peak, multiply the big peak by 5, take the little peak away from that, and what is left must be 75.2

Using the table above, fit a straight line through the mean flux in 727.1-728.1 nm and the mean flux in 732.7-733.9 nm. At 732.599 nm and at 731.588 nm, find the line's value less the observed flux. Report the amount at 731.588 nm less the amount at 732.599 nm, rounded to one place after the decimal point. -0.3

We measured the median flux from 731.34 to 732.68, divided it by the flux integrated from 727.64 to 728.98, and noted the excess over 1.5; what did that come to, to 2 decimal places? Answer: -0.79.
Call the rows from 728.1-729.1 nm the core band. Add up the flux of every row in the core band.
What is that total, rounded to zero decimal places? 118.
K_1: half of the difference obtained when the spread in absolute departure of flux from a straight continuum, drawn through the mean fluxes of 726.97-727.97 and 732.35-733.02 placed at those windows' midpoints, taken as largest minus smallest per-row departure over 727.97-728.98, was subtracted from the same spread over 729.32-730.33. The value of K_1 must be 0.16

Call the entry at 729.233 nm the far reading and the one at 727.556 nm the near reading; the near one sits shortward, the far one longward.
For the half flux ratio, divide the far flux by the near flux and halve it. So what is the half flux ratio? 0.50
